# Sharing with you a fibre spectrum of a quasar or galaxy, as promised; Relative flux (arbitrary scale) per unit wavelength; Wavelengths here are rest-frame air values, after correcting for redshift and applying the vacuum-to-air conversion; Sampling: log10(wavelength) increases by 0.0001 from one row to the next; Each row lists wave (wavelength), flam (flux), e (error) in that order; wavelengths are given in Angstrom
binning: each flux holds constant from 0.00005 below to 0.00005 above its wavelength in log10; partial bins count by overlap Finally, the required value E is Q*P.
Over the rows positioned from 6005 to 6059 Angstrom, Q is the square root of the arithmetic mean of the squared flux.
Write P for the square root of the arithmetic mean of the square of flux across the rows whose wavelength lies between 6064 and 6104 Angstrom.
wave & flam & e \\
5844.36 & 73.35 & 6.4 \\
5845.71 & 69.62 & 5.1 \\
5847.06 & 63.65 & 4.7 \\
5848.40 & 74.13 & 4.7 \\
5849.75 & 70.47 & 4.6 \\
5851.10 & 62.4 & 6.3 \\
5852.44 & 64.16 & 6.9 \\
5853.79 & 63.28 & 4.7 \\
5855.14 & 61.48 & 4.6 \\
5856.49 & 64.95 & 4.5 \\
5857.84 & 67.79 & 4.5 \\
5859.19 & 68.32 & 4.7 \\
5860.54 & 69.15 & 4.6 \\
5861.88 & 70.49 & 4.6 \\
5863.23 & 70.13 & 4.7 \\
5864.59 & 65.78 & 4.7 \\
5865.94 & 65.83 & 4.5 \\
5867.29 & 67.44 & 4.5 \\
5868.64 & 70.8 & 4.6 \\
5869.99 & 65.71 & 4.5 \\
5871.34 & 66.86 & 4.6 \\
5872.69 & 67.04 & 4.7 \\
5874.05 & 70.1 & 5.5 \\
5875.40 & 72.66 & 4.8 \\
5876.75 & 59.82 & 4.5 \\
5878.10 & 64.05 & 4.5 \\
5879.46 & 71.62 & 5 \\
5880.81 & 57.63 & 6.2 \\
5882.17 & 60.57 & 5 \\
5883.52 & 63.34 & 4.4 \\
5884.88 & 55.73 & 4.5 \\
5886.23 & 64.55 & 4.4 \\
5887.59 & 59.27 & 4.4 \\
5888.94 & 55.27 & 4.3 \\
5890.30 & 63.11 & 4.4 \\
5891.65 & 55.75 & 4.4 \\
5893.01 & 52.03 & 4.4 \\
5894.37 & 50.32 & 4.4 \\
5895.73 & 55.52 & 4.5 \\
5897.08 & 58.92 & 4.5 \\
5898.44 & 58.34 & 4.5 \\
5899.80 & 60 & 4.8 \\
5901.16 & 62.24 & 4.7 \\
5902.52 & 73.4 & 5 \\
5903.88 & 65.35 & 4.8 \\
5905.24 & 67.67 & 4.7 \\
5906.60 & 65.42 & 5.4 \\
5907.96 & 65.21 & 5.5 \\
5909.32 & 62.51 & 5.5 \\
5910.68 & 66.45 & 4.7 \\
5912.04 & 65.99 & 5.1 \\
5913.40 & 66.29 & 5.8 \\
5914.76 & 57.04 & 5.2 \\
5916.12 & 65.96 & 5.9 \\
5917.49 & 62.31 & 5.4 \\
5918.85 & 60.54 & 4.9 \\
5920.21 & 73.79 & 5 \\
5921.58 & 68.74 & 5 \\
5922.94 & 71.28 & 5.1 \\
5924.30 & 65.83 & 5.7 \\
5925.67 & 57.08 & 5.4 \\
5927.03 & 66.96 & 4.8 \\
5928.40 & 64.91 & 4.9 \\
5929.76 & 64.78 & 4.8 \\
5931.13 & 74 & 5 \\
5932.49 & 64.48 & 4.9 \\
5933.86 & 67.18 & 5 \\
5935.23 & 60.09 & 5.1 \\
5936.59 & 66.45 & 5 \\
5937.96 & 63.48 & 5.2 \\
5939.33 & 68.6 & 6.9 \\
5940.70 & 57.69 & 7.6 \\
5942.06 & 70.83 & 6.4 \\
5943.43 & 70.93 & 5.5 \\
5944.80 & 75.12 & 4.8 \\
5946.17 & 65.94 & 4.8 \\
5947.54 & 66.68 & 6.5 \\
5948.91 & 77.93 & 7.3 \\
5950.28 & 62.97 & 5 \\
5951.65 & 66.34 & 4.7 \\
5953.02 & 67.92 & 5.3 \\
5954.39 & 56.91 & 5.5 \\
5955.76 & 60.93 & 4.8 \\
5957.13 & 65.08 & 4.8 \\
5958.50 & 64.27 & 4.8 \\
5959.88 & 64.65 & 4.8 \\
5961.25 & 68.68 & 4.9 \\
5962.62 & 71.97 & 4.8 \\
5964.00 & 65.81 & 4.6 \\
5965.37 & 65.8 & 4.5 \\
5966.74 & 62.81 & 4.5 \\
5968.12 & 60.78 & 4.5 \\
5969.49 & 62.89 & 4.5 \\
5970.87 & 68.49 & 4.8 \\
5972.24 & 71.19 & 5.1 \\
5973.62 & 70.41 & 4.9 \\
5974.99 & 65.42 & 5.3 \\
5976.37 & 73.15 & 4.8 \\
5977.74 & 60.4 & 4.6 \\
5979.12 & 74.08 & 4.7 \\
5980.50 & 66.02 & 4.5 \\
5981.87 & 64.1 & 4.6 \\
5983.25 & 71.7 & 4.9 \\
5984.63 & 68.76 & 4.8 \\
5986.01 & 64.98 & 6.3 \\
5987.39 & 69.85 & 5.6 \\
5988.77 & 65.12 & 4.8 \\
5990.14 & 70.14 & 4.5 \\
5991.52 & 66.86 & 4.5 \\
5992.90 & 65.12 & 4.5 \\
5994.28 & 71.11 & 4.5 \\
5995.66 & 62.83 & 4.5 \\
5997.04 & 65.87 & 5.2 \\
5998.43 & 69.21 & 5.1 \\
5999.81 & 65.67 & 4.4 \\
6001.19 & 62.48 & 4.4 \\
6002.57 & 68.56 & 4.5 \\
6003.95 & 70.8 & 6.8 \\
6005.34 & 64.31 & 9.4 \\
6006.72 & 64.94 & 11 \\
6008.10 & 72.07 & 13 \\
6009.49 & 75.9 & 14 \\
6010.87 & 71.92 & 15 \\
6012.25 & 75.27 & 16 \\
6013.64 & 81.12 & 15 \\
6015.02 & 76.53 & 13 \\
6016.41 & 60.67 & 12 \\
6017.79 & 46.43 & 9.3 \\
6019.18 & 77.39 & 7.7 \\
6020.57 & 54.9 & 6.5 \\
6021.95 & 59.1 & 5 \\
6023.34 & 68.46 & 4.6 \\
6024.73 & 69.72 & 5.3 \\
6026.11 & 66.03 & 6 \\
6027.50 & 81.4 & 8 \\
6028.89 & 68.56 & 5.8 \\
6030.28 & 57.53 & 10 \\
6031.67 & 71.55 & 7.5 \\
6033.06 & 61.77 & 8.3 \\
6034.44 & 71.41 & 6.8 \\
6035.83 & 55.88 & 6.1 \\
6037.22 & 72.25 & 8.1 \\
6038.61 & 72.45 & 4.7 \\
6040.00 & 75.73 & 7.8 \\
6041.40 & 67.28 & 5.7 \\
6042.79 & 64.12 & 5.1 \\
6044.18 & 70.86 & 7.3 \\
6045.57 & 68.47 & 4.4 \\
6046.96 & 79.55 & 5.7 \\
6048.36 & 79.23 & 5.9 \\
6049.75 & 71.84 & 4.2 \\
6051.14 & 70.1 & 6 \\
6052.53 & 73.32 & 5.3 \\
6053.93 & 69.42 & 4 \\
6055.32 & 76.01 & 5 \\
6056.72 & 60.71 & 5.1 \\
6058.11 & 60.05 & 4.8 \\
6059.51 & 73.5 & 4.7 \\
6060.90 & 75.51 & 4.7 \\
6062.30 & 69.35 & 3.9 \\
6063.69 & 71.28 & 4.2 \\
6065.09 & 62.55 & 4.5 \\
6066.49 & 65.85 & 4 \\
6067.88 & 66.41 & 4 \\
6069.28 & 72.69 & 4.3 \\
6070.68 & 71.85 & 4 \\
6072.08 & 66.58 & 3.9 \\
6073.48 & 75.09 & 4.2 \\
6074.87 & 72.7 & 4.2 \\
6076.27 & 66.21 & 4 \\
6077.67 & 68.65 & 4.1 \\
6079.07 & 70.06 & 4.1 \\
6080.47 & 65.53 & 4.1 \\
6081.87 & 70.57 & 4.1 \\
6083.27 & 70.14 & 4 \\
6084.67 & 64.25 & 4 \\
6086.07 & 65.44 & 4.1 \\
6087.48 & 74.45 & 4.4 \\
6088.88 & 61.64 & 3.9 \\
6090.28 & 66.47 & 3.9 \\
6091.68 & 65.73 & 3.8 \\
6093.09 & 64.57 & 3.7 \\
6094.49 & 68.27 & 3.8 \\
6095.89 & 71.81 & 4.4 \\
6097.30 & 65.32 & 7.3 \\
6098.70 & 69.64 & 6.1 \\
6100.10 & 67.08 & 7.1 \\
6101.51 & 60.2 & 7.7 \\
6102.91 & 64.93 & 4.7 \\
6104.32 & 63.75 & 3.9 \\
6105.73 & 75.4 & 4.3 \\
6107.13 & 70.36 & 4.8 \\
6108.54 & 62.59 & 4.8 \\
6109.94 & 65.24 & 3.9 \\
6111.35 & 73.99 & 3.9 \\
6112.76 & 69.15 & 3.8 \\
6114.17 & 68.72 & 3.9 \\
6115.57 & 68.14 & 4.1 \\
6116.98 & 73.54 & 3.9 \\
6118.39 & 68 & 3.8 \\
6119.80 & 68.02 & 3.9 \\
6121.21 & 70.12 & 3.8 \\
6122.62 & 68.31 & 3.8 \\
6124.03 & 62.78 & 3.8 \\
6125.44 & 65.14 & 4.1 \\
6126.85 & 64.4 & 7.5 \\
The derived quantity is 4694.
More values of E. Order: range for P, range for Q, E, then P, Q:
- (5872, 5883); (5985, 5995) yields 4441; 65.7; 68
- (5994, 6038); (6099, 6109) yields 4521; 68.0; 67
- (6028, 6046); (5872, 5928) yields 4292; 67.8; 63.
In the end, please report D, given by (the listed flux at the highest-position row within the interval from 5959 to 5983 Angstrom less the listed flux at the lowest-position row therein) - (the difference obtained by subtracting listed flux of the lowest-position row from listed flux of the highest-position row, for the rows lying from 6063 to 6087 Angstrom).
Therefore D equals 5.3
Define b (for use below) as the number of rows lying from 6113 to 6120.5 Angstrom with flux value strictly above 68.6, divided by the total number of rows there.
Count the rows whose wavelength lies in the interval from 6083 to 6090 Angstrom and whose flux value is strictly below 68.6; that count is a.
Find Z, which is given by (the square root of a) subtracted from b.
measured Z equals -1.3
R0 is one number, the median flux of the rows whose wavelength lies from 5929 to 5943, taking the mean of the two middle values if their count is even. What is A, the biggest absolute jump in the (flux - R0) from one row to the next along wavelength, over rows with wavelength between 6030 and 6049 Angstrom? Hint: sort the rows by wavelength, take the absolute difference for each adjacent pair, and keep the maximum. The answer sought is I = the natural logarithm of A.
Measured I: 2.80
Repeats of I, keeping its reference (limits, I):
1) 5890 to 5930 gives 2.58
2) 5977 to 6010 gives 2.62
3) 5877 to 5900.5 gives 2.64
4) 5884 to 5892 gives 2.18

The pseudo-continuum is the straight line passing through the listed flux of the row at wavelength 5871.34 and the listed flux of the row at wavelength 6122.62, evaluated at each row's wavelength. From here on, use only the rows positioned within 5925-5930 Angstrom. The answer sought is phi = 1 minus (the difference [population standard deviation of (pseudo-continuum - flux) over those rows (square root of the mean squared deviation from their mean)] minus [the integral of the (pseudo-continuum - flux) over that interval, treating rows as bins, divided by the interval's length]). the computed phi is 1.1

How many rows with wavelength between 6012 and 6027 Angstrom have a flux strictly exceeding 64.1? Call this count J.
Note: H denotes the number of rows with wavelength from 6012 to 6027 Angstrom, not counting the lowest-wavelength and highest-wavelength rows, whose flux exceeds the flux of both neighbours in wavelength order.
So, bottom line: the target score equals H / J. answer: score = 0.43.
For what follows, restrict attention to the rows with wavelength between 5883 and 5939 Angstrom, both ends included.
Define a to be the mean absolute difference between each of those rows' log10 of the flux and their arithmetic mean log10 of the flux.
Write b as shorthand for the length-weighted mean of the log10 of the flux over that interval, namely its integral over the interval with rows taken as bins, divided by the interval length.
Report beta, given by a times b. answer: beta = 0.055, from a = 0.0308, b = 1.80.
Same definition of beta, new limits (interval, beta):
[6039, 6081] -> 0.045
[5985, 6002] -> 0.028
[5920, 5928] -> 0.048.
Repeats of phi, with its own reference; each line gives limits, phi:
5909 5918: 1.0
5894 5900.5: 7.6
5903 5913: 0.9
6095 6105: -0.5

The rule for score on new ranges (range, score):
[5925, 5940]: 0.50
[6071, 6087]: 0.27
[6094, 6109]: 0.50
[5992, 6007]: 0.33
